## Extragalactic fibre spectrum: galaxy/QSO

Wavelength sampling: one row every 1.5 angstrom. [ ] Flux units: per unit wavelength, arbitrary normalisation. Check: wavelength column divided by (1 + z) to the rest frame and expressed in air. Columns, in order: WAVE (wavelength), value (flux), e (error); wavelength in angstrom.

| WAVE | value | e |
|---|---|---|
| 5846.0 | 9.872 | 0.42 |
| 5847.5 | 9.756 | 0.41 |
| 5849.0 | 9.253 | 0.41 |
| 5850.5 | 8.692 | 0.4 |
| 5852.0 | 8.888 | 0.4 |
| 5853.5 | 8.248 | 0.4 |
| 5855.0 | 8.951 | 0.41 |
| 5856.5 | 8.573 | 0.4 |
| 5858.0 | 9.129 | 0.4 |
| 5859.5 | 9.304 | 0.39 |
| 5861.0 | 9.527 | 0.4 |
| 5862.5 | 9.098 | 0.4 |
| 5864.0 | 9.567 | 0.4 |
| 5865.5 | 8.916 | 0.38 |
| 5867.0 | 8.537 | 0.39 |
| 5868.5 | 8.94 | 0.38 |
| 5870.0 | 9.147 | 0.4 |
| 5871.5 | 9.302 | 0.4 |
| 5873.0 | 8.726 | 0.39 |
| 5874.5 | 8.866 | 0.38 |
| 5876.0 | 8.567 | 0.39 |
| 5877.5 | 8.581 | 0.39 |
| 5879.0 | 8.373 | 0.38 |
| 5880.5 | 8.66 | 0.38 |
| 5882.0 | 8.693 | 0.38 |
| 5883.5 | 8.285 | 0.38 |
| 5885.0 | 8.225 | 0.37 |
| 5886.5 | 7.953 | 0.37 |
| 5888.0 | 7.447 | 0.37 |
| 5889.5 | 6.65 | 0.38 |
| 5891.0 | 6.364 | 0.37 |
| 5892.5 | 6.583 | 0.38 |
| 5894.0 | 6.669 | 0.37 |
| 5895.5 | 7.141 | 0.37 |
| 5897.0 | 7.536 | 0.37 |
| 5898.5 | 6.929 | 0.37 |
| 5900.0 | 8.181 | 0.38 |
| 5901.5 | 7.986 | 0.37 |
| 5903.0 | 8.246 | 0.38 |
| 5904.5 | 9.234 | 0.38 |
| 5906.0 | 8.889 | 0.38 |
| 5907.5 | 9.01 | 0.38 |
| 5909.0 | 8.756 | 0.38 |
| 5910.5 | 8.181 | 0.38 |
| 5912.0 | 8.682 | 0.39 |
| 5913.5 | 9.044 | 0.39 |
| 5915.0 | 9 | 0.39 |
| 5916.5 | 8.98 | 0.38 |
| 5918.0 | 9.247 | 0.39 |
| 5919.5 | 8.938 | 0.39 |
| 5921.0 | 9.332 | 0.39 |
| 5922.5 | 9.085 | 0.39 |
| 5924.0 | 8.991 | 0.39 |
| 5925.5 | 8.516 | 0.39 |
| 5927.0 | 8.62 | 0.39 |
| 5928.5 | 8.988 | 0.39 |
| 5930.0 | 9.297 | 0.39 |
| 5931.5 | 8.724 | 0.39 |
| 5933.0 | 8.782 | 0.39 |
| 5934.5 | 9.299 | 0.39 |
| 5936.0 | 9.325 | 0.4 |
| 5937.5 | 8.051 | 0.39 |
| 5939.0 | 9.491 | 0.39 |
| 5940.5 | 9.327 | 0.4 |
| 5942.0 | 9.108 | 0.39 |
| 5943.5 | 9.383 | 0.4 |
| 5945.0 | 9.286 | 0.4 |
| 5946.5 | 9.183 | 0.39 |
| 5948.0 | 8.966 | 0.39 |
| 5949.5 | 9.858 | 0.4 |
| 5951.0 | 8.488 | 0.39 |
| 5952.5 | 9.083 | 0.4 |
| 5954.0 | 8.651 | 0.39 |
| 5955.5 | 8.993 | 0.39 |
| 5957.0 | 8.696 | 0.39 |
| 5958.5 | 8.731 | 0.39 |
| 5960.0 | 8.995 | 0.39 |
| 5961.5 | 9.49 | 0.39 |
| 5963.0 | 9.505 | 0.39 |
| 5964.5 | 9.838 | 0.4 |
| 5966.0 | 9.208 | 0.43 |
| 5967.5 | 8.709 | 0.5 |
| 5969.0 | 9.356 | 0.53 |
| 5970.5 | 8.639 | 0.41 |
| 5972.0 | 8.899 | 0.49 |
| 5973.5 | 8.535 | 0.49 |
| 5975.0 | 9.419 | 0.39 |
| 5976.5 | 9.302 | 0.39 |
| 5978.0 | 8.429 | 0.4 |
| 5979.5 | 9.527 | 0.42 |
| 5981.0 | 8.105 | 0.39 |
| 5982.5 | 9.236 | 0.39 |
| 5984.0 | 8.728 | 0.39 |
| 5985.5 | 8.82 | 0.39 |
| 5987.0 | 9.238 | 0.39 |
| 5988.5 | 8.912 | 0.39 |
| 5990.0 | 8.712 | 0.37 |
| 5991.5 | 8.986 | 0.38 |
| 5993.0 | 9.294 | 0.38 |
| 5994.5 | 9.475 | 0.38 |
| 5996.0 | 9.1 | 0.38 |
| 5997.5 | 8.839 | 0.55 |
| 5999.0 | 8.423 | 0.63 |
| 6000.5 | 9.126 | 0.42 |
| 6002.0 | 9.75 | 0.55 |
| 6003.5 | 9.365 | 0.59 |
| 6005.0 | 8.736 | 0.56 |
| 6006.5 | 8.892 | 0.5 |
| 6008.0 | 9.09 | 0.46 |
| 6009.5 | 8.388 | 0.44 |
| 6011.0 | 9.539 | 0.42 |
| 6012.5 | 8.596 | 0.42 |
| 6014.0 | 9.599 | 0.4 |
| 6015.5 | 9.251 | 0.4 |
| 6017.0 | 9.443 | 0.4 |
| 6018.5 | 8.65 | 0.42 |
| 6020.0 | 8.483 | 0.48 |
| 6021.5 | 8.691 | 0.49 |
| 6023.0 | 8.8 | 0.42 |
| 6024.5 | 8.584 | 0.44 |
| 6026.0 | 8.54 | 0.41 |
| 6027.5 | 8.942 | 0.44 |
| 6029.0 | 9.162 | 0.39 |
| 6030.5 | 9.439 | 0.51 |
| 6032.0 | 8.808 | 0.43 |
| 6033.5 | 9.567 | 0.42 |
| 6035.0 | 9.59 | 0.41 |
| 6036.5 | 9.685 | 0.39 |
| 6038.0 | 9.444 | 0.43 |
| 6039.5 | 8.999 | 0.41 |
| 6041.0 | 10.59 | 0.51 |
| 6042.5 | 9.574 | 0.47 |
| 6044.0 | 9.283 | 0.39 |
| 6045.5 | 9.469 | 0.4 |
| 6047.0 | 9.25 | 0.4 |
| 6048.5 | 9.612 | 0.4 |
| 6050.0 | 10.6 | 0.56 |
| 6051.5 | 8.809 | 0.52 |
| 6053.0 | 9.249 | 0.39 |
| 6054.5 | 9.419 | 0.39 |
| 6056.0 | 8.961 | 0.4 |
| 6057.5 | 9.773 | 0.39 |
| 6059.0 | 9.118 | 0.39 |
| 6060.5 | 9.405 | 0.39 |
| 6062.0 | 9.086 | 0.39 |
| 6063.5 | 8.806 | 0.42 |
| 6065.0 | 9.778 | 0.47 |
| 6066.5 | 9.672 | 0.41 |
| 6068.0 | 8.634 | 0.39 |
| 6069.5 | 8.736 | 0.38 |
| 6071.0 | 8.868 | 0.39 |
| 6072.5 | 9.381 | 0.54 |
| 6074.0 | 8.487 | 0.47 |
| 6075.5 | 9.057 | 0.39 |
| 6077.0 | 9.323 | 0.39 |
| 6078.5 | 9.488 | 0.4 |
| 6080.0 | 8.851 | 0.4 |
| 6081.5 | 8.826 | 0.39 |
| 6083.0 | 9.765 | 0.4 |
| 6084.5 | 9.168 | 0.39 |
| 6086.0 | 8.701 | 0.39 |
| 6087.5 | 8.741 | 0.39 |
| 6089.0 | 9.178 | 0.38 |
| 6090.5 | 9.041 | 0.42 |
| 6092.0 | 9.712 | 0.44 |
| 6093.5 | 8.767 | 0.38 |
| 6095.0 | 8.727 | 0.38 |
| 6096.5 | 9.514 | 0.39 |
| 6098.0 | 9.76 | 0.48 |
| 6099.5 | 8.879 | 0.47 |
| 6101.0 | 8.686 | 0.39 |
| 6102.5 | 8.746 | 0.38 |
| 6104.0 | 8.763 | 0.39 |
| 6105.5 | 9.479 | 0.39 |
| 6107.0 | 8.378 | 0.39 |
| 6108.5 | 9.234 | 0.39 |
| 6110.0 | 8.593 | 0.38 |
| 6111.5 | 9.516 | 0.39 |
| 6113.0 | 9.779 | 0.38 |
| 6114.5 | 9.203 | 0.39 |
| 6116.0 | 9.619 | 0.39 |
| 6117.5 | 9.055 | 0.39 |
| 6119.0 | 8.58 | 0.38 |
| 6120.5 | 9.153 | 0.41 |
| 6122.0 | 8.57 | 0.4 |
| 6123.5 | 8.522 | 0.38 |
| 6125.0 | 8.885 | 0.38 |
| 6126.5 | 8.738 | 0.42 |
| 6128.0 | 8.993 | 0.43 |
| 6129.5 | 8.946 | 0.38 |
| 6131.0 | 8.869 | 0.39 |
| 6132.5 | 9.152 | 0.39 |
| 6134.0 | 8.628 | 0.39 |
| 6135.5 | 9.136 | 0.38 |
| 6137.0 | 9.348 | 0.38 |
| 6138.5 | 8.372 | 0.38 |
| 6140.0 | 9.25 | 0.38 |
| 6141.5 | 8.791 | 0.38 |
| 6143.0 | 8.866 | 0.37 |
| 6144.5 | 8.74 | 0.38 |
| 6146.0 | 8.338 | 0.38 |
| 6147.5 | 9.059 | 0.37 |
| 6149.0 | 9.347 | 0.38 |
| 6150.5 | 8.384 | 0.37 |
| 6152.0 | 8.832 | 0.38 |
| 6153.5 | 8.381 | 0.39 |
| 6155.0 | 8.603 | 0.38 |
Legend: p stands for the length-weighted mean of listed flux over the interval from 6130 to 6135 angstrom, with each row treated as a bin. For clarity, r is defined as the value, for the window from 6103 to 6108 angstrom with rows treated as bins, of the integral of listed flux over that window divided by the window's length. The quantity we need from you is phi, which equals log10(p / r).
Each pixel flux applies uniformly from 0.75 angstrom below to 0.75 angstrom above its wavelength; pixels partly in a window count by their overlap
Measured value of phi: 0.001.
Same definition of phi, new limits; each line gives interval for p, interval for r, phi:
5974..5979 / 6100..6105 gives 0.013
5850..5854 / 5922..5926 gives -0.012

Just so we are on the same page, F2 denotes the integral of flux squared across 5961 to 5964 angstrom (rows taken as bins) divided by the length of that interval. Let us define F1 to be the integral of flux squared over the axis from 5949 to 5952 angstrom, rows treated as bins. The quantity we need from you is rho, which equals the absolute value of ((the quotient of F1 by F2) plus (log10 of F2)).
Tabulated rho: 4.7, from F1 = 250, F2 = 91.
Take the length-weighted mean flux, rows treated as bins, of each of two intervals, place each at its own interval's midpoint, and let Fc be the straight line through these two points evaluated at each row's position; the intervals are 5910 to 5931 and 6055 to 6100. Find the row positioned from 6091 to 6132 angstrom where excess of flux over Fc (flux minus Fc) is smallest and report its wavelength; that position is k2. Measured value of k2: 6107.0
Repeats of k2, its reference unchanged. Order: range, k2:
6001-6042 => 6009.5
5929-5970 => 5937.5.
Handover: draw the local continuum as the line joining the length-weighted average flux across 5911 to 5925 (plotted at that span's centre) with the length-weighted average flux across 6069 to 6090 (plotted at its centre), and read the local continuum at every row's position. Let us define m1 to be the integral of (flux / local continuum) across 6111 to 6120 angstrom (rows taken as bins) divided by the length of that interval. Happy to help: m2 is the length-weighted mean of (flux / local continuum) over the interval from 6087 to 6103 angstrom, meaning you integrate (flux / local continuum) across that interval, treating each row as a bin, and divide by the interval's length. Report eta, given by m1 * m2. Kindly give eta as 1.03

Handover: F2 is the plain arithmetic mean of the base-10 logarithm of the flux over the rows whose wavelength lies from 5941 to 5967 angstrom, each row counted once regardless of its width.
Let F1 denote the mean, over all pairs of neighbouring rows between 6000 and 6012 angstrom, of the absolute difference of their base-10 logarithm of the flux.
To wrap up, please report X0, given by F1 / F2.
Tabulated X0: 0.0274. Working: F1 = 0.0263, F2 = 0.961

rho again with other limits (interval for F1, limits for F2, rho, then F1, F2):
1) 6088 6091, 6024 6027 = 5.2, 248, 74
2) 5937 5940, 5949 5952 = 4.8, 238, 83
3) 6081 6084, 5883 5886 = 5.7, 261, 68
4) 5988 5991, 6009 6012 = 4.8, 233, 81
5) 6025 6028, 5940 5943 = 4.6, 228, 85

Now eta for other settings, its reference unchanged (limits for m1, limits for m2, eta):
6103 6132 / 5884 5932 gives 0.91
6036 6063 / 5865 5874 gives 1.04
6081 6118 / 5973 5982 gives 0.99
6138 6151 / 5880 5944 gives 0.91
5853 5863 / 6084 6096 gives 1.00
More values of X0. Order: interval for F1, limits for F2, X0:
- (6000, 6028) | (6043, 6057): 0.0227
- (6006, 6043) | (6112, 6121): 0.0240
